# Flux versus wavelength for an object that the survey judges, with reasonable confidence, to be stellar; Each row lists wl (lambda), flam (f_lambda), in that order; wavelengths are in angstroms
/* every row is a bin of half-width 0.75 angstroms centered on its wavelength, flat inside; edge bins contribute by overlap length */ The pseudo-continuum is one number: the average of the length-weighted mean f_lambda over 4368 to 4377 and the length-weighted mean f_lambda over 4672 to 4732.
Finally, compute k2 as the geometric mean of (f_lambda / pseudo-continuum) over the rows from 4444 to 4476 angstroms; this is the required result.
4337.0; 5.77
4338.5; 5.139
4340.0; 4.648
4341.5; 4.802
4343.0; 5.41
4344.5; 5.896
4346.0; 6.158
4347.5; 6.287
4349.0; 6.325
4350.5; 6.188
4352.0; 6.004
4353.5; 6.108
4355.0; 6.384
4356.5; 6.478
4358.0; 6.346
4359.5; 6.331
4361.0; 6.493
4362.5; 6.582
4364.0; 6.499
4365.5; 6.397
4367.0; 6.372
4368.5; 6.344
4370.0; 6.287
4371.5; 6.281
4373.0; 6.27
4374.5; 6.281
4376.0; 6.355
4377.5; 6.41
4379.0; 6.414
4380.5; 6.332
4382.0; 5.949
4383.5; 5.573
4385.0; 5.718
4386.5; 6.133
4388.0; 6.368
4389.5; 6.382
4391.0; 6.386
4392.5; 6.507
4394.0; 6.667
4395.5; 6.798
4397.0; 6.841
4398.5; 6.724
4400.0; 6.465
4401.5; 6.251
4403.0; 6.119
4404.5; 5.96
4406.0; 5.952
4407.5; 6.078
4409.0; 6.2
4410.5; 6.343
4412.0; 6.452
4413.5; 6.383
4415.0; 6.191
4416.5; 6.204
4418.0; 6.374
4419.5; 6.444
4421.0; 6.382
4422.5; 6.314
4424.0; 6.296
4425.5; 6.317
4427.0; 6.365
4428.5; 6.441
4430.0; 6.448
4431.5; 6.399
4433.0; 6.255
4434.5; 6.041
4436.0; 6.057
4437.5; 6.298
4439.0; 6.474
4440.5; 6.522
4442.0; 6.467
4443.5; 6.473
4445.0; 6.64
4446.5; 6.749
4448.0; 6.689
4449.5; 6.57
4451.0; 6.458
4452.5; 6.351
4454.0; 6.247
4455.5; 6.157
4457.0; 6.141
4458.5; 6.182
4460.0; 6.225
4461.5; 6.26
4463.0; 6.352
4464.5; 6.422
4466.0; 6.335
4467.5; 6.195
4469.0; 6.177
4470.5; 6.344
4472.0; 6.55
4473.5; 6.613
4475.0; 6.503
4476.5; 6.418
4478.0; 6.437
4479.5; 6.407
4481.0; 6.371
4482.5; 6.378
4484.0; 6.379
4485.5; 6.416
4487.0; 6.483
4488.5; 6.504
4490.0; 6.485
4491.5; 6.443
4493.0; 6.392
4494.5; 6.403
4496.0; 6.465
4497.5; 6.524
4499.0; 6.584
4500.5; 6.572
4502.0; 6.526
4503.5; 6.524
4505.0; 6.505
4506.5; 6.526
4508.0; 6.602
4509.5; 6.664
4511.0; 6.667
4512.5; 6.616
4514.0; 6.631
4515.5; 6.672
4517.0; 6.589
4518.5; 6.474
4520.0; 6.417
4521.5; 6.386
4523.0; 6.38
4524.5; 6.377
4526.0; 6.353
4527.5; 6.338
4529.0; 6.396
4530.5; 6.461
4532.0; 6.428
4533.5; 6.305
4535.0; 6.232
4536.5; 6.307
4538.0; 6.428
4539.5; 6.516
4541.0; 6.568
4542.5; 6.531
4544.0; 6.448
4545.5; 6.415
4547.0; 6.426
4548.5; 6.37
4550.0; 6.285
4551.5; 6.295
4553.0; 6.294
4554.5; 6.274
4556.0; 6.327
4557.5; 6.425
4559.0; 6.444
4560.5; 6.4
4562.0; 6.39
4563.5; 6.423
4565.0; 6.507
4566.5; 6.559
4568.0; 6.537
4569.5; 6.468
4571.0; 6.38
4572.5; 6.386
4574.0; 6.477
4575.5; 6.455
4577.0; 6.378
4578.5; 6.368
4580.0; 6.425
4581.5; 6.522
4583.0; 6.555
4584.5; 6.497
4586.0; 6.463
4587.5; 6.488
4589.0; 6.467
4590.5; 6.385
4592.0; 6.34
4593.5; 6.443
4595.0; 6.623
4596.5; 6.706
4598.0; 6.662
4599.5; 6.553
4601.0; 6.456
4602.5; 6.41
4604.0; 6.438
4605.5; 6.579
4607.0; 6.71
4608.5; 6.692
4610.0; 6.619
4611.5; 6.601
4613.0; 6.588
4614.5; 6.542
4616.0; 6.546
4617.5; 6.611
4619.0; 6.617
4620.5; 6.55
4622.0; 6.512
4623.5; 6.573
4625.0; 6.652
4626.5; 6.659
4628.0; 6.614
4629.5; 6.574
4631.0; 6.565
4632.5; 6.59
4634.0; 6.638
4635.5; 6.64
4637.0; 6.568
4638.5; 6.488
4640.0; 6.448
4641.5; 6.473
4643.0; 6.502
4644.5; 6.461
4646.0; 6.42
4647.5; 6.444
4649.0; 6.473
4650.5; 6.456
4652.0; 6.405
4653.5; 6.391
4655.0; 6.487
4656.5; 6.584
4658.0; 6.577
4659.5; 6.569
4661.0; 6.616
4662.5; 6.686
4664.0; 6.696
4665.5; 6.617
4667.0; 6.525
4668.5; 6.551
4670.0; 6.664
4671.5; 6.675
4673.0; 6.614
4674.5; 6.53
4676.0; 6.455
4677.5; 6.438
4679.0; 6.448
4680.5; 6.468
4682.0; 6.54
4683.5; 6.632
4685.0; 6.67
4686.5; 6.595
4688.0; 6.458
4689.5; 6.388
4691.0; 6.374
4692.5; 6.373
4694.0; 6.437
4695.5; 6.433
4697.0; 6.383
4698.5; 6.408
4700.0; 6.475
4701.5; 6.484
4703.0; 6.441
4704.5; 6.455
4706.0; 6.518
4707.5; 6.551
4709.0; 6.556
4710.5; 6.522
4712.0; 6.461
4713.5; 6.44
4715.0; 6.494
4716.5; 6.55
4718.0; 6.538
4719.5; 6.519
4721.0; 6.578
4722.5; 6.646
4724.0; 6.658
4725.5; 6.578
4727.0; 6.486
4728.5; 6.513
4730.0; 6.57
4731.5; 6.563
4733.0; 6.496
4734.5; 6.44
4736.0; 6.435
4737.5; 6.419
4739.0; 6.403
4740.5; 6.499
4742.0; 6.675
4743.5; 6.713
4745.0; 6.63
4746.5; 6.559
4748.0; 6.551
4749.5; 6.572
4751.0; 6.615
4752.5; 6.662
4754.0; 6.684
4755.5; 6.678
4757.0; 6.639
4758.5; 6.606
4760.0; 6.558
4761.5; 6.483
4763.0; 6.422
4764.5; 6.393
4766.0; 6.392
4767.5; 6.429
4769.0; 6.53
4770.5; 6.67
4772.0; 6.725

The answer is 1.00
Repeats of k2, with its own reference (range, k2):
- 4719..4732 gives 1.03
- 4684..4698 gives 1.01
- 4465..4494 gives 1.00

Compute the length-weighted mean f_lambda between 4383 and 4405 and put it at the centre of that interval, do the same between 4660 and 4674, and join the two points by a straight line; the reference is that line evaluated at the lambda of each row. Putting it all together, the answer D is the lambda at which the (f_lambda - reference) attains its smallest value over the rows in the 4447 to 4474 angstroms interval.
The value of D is 4457.0 angstroms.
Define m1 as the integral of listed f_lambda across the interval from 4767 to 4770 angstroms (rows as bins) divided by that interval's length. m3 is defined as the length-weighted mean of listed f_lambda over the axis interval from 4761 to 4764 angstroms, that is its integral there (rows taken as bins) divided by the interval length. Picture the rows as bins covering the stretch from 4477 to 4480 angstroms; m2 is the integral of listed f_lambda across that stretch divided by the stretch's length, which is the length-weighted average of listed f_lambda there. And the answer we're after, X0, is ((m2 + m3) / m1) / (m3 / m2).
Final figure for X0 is 1.97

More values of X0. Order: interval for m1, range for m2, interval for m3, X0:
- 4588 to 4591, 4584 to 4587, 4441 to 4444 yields 2.01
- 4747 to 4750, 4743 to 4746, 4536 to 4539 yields 2.07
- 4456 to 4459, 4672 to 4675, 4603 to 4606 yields 2.15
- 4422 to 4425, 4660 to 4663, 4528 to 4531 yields 2.14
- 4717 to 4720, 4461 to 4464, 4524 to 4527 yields 1.93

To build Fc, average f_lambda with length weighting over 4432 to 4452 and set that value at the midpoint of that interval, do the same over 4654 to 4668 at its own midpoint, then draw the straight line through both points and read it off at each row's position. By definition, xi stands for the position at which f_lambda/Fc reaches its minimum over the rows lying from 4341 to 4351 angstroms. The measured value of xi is 4341.5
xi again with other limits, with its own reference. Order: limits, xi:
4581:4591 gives 4590.5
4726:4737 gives 4736.0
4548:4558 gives 4554.5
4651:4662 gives 4653.5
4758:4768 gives 4766.0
